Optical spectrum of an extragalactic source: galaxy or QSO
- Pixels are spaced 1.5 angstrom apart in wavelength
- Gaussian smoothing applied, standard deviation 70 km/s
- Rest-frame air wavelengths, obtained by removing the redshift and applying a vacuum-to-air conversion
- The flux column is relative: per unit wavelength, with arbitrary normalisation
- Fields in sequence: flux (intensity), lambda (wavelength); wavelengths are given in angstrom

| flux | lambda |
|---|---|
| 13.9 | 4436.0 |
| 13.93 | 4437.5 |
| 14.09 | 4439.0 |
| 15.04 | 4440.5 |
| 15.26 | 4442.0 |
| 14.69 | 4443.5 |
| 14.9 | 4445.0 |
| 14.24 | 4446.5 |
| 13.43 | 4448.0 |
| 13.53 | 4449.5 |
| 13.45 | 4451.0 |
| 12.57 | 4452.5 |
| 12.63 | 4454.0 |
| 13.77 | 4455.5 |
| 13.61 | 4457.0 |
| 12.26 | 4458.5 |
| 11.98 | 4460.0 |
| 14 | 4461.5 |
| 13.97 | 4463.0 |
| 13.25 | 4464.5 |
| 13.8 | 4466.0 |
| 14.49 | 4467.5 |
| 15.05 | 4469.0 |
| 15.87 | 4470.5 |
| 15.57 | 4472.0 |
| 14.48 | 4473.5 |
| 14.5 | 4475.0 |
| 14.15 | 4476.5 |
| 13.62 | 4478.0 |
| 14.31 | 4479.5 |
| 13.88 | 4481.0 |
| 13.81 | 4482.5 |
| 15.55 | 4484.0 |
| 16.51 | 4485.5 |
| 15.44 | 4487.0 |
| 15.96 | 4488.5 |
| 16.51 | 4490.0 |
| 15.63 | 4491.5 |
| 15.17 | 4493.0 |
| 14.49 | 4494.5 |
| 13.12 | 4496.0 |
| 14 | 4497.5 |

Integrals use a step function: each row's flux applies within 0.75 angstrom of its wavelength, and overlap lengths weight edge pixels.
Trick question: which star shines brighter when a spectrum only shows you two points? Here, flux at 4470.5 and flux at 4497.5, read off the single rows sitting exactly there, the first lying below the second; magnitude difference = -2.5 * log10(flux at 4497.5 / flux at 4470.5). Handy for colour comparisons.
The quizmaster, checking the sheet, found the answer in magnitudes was 0.14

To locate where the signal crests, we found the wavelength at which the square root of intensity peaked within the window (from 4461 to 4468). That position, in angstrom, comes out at 4467.5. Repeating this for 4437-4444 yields 4442.0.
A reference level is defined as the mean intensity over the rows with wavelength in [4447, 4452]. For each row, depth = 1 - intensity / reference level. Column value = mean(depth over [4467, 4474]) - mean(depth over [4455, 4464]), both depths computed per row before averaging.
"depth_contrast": -0.14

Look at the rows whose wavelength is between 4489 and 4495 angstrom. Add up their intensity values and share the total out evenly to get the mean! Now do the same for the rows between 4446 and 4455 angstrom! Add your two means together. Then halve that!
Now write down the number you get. 14.4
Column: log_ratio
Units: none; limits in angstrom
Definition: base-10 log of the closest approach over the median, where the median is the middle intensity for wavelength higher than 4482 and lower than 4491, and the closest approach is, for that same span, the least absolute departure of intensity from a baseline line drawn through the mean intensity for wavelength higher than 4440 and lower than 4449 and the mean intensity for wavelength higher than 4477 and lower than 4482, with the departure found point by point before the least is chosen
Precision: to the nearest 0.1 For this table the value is -2.3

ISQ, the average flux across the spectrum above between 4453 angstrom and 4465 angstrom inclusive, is 13.2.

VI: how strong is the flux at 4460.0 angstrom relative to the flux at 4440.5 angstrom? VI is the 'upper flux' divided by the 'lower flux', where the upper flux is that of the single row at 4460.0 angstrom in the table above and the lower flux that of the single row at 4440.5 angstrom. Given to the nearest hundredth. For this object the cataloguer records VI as 0.80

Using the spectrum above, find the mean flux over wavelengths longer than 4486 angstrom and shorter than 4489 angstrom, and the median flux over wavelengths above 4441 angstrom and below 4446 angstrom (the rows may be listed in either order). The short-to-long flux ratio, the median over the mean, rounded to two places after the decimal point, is 0.95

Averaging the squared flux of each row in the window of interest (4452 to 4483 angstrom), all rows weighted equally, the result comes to 194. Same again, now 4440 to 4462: 188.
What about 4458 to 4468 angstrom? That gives 180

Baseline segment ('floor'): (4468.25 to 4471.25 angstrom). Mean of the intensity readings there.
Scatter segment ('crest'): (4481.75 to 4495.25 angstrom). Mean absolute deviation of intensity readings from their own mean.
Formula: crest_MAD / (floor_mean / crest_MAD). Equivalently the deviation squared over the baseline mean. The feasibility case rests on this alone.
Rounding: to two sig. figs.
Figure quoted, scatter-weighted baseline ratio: 0.027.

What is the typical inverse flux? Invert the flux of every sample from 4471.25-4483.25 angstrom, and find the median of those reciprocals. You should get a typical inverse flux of 0.070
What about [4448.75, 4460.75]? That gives 0.077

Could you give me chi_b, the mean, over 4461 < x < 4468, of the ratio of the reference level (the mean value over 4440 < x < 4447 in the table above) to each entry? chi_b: 1.07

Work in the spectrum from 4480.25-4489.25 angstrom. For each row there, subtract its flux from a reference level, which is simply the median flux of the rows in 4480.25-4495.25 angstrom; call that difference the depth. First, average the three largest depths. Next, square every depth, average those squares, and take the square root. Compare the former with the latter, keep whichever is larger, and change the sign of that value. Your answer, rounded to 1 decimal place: -1.1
